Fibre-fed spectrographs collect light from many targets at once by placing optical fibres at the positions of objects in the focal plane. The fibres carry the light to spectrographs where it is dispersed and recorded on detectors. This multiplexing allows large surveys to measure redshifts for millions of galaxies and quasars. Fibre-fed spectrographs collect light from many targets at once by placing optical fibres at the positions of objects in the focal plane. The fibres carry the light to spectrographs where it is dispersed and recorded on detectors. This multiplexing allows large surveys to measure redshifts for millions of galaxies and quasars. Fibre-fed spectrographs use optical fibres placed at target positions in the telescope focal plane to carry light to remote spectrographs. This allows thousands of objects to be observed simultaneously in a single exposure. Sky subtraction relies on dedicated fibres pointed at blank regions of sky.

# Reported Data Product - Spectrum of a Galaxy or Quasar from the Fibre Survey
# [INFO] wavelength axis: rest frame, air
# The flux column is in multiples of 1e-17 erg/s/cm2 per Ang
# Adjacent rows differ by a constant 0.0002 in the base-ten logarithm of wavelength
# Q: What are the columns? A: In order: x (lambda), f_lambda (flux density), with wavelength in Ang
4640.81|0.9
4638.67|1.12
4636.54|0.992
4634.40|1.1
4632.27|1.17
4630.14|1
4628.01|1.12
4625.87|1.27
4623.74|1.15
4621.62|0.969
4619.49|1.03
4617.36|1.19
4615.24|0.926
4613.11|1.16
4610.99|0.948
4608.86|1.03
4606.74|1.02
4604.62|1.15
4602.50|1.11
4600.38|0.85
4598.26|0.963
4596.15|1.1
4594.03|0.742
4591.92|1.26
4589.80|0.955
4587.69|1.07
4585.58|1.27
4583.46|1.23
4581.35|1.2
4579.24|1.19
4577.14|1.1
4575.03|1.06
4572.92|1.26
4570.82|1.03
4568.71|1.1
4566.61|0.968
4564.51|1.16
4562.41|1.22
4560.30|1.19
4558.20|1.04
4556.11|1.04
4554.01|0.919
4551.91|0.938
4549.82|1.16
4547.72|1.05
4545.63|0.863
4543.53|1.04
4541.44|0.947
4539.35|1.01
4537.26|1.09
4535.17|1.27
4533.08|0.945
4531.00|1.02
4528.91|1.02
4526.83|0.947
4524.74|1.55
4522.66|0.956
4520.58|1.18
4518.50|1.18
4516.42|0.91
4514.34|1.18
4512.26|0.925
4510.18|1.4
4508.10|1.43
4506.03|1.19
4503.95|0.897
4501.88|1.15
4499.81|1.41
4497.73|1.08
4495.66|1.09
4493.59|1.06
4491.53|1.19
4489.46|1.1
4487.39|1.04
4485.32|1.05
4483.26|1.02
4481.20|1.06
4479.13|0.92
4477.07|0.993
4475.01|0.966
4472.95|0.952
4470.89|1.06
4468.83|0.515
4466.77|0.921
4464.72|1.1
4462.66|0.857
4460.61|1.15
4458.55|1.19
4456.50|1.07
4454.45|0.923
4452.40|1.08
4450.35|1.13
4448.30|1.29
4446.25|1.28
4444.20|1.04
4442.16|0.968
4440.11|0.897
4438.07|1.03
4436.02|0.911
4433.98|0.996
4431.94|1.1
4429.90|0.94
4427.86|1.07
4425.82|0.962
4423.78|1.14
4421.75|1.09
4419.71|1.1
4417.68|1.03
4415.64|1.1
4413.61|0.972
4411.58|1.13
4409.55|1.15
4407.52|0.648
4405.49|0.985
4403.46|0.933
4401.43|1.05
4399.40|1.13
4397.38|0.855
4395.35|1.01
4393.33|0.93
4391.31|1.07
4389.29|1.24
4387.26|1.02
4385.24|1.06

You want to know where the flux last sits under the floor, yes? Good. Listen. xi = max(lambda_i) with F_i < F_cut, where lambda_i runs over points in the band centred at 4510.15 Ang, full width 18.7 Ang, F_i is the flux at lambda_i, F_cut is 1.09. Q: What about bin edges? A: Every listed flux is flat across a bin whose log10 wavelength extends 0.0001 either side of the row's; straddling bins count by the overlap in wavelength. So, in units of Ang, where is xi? 4516.42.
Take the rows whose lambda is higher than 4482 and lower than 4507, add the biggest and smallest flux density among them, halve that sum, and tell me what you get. 1.15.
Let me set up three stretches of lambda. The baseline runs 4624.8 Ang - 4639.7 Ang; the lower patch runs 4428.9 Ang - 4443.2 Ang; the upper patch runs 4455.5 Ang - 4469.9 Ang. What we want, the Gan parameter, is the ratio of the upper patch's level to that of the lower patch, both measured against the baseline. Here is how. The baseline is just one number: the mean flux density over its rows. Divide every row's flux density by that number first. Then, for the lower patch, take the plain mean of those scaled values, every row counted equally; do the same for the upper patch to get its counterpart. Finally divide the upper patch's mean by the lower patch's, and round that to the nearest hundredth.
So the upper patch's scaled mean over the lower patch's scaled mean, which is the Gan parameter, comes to 0.99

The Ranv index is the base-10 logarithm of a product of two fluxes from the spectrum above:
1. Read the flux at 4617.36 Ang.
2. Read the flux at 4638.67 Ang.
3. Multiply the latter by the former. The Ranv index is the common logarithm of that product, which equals 0.12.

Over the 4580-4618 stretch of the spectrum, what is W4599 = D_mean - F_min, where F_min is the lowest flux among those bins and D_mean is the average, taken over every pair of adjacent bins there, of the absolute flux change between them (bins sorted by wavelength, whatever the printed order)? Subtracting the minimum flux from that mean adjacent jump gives -0.56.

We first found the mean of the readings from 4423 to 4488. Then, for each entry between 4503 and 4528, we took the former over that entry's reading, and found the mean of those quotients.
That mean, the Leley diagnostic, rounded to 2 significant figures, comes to 0.92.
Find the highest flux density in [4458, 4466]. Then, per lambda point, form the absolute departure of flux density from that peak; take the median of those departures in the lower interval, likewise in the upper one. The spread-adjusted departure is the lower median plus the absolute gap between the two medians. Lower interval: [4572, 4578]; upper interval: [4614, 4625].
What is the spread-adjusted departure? 0.16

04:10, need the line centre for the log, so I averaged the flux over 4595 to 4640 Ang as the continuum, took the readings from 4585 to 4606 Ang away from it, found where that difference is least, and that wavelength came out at 4585.58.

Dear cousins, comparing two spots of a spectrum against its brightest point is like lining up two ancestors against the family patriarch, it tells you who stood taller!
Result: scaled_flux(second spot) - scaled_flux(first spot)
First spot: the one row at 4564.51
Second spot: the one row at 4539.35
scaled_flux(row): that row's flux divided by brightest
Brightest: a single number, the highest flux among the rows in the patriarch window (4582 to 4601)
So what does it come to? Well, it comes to -0.12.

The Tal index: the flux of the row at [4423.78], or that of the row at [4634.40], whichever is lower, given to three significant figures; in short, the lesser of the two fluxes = 1.10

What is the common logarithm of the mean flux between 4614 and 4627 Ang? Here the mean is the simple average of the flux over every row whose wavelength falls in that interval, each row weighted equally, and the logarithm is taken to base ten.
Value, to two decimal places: 0.04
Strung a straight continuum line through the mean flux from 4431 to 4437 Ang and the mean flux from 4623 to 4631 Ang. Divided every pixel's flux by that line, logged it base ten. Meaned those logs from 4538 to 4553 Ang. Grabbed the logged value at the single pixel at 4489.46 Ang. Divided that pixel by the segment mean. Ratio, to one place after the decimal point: -0.7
